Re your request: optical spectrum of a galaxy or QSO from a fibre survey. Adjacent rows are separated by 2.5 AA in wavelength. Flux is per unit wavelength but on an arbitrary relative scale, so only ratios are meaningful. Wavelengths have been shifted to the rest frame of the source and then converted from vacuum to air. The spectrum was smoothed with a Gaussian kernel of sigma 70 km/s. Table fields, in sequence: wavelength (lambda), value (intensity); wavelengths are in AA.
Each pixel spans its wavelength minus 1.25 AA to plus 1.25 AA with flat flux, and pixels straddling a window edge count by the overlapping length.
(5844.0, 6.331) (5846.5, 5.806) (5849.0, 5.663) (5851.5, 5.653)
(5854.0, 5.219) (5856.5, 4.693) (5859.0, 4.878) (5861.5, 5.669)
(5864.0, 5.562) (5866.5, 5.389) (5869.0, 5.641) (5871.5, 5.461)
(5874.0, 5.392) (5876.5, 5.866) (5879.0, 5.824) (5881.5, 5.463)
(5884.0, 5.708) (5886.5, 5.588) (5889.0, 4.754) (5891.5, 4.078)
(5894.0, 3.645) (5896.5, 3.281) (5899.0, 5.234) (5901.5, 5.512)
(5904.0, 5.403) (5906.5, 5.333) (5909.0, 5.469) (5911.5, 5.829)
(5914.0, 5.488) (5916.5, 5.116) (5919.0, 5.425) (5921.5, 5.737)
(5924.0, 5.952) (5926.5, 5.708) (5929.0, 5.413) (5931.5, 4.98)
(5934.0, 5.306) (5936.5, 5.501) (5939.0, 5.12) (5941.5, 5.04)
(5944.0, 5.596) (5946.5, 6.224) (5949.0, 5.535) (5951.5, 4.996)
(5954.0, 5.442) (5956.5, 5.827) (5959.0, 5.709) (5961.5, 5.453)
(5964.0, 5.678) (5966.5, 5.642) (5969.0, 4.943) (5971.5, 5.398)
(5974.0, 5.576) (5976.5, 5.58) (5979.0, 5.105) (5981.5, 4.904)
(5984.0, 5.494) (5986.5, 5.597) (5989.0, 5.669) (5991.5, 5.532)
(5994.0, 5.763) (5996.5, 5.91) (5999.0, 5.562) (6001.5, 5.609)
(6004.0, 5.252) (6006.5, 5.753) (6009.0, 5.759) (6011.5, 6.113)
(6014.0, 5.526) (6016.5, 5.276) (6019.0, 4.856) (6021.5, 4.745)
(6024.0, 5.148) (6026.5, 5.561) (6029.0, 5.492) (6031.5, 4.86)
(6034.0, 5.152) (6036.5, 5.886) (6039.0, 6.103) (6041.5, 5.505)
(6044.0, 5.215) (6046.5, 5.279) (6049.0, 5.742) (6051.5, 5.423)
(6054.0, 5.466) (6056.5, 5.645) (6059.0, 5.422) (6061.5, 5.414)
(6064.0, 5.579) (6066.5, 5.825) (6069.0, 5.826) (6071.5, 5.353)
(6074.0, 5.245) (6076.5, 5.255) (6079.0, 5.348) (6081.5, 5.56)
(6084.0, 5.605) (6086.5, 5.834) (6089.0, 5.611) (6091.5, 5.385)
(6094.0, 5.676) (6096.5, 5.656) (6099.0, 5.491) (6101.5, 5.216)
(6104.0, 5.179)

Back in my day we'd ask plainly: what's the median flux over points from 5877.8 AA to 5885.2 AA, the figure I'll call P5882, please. 5.71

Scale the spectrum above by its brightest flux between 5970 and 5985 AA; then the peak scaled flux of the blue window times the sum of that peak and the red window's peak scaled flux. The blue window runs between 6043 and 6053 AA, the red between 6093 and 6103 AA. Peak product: 2.11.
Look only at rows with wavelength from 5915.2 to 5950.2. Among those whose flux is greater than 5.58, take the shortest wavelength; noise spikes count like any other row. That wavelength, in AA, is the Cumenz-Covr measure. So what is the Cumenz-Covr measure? 5921.5 AA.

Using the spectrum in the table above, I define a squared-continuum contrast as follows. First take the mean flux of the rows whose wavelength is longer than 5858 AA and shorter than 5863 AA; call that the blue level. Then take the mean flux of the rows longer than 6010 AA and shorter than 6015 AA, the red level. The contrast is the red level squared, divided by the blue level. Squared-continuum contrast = 6.4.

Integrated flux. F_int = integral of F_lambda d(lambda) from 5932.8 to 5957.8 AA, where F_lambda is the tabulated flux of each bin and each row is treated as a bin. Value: 136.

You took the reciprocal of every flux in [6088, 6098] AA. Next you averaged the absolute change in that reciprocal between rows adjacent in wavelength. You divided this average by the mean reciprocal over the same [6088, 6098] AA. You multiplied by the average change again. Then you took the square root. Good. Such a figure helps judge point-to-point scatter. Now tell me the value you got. 0.014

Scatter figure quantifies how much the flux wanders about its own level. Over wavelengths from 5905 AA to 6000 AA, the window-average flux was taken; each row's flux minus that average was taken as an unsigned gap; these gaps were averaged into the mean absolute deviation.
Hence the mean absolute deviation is 0.23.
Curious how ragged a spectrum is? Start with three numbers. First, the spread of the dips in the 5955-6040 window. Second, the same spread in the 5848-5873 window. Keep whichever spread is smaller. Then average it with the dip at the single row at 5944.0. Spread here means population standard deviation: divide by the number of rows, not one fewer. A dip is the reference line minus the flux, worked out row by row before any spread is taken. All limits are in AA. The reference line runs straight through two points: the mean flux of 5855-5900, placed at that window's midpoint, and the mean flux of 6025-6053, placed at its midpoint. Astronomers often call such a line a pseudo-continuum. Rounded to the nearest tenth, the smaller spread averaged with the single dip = 0.0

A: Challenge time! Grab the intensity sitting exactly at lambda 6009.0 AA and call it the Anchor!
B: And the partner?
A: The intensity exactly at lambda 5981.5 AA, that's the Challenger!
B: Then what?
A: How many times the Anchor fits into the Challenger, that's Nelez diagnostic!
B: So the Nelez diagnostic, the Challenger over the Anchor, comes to 0.85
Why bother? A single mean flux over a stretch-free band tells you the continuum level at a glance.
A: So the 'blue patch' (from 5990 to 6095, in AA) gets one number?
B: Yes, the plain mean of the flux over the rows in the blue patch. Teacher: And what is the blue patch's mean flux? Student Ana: 5.502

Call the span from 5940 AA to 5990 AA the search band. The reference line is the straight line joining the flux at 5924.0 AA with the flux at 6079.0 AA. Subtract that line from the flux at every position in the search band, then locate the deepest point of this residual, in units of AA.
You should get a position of 5951.5 AA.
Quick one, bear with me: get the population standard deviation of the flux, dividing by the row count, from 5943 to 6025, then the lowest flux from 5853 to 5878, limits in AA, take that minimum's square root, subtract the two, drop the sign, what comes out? 1.82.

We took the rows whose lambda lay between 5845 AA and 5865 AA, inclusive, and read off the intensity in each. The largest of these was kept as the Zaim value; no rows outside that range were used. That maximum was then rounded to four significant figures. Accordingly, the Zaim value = 5.806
